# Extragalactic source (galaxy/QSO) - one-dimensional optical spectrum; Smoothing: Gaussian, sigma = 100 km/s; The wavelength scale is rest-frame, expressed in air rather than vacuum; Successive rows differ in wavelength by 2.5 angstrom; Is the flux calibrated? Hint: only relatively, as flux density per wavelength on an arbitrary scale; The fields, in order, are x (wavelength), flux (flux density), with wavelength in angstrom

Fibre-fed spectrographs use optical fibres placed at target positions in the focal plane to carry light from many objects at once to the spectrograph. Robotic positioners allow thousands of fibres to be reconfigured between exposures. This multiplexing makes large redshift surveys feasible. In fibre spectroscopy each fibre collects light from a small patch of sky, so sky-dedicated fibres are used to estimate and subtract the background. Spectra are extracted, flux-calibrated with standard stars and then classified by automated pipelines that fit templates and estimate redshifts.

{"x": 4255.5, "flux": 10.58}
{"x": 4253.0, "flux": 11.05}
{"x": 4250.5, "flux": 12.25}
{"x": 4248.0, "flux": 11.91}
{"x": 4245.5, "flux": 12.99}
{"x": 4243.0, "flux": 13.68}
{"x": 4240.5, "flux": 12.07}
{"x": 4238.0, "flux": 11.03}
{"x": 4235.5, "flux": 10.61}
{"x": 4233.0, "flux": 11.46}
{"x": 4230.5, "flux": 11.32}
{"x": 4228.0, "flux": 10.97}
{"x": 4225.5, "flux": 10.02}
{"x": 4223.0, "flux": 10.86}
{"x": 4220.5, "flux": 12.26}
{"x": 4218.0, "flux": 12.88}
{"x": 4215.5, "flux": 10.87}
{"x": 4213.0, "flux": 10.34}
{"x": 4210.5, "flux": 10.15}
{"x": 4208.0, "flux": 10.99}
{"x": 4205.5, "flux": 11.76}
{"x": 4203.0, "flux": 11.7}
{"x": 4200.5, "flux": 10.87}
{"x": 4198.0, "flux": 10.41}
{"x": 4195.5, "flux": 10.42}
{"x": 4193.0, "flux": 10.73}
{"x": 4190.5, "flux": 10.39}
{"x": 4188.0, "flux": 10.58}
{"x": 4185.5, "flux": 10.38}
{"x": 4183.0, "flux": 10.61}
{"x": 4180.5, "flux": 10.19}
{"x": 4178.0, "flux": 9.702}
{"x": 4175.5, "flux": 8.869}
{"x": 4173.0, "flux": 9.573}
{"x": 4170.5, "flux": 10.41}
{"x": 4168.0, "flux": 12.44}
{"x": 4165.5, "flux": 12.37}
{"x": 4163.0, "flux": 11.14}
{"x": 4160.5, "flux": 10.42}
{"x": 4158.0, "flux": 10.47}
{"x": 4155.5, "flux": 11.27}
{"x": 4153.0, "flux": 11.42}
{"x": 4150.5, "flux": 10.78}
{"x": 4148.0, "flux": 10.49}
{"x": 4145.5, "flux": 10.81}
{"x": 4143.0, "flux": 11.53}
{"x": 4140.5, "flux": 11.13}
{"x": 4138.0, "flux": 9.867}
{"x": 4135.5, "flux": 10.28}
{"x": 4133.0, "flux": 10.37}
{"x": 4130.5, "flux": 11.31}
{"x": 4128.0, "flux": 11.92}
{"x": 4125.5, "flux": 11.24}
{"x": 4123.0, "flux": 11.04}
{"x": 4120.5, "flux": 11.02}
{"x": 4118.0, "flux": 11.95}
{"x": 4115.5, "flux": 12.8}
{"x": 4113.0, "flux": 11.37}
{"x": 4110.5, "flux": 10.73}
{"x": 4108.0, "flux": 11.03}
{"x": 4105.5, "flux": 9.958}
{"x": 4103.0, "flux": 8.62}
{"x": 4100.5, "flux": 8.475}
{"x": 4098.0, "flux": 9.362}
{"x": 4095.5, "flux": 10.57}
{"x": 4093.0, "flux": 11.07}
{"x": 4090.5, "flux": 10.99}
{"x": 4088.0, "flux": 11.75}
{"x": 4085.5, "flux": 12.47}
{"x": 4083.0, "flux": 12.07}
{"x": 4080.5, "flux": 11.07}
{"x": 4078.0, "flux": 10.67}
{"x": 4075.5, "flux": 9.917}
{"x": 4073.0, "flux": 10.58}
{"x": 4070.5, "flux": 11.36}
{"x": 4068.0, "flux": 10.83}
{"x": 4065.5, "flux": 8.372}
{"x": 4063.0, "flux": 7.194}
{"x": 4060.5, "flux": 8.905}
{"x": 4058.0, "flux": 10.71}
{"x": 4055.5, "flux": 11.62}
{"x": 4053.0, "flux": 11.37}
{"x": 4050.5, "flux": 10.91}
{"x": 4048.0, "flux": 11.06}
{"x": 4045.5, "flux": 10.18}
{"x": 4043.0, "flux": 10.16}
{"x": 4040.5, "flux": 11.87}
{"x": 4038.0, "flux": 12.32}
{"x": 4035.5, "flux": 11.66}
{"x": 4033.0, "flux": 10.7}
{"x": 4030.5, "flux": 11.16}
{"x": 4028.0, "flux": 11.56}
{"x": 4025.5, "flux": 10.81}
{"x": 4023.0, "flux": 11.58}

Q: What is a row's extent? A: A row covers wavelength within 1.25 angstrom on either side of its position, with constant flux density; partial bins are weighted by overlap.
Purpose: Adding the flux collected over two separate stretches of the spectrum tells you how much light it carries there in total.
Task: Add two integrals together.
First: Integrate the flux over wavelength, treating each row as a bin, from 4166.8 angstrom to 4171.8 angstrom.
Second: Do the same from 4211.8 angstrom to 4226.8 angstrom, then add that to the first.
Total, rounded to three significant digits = 225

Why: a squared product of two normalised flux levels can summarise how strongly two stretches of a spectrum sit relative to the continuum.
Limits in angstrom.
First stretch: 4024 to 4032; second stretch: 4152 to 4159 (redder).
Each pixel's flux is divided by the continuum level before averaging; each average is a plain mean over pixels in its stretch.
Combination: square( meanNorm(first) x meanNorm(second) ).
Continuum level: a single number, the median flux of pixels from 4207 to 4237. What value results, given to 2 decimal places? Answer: 1.07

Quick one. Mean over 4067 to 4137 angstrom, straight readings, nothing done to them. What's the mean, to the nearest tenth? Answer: 10.9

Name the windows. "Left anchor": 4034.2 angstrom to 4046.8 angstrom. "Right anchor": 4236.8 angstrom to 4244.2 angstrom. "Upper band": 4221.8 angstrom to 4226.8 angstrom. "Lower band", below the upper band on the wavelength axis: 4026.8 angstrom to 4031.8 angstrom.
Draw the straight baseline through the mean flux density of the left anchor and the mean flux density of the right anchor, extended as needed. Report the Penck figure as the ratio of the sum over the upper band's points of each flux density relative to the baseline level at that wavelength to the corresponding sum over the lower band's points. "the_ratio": 0.84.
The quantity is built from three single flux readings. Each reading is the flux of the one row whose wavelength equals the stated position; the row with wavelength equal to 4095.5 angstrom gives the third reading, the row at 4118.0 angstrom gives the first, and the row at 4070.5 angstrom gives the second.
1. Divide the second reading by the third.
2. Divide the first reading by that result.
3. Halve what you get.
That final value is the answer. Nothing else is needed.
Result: 5.56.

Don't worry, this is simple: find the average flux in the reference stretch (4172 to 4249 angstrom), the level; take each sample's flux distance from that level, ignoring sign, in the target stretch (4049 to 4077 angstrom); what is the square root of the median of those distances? 0.64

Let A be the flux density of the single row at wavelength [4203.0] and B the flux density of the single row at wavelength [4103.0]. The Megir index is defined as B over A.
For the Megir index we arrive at 0.74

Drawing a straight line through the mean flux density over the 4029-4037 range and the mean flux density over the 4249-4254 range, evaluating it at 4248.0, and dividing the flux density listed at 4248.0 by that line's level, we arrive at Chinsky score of 1.02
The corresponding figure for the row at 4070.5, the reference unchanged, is 1.01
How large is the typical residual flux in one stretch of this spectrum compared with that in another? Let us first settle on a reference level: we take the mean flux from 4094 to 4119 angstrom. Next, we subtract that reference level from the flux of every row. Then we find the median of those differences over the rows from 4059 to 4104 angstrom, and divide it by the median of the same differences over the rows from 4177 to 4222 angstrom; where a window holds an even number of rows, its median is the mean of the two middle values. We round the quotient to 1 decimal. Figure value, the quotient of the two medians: 1.3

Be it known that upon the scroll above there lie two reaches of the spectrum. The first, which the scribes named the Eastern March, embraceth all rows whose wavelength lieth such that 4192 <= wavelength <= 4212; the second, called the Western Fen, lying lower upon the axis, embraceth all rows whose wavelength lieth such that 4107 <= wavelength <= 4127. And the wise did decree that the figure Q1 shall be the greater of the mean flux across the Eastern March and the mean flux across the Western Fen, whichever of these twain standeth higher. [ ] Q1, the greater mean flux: 11.4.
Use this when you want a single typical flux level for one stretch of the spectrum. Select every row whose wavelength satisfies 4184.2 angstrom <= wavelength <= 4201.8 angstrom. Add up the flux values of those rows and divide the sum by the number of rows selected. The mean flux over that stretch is 10.5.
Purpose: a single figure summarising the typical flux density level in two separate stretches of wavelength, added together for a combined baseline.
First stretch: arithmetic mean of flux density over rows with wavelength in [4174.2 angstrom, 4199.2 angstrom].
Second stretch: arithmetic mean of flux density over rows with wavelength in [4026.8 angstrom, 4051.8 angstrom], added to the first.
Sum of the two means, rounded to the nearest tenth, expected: 21.4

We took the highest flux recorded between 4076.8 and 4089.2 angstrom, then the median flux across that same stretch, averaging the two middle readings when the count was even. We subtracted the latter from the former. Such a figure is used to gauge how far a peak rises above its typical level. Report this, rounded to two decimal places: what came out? 0.72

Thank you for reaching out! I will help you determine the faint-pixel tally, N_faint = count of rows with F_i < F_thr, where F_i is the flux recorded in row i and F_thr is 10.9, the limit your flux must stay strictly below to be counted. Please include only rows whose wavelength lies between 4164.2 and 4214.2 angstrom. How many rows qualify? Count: 15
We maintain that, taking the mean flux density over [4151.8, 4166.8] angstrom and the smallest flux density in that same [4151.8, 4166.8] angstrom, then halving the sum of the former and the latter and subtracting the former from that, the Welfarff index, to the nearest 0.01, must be -0.38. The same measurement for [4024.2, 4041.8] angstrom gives -0.37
